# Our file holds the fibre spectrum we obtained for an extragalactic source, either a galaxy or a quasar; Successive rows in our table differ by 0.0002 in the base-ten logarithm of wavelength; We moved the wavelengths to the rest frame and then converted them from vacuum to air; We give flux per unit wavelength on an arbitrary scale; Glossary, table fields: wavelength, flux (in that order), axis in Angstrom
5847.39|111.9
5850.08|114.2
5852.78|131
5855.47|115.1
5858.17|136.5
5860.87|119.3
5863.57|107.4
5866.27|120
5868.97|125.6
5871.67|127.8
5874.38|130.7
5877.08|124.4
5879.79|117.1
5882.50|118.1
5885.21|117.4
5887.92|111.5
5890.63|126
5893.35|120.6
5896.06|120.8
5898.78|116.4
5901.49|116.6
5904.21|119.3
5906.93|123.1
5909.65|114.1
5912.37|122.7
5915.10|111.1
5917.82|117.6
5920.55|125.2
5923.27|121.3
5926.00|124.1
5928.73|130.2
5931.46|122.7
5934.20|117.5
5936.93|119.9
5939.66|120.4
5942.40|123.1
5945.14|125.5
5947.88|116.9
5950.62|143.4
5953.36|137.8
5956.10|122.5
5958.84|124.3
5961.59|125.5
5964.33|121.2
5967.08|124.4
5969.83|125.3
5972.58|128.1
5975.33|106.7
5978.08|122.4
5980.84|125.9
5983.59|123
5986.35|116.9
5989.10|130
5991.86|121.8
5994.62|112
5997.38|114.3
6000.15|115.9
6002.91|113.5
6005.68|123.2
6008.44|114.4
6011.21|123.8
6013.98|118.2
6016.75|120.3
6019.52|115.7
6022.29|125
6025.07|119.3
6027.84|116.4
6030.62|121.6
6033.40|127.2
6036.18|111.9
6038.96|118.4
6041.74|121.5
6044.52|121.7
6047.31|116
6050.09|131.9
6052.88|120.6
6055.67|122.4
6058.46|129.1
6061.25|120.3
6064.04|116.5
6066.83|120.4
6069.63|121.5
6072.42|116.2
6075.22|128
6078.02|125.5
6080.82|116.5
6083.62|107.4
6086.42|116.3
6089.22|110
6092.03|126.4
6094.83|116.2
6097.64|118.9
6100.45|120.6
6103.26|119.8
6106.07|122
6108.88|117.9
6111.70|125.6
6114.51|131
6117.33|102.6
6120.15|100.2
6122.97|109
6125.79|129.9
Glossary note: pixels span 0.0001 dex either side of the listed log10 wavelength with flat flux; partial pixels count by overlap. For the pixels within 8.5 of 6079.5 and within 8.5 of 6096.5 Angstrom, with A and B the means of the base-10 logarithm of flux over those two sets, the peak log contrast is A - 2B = -2.08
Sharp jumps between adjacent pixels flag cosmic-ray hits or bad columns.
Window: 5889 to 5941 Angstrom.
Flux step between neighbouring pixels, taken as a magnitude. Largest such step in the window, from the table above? 12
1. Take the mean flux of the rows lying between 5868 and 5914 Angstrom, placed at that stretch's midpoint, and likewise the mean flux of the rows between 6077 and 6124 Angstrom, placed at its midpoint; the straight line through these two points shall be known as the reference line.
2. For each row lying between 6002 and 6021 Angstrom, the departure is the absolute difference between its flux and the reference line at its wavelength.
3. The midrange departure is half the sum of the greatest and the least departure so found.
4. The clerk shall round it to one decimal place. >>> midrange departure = 2.8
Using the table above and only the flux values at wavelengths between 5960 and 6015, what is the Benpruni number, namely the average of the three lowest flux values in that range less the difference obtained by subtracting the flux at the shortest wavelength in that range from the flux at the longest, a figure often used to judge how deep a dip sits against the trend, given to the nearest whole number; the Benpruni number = 118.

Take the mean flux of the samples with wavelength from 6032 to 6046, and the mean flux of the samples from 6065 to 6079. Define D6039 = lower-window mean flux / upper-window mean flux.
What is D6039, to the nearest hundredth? 0.98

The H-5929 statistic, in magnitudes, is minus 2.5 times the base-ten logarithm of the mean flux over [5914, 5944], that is -5.21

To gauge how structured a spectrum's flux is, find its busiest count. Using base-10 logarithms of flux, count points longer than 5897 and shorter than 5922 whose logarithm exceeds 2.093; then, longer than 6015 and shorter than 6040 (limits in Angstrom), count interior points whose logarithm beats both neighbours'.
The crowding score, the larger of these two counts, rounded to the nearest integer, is 2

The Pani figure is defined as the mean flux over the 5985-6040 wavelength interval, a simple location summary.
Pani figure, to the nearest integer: 119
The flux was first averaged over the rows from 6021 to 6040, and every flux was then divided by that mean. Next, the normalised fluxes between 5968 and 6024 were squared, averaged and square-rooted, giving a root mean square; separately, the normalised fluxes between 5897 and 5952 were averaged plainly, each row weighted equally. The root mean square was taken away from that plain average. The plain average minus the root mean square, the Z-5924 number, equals 0.013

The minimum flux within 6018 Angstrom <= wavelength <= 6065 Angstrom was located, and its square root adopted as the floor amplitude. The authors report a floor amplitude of 10.6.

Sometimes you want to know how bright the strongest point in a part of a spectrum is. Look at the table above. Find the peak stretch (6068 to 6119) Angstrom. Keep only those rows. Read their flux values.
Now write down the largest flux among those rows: 131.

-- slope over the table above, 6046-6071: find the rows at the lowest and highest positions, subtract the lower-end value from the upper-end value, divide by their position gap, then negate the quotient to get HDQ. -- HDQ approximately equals -0.25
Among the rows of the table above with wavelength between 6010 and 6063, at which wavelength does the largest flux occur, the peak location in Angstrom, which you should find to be 6050.09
